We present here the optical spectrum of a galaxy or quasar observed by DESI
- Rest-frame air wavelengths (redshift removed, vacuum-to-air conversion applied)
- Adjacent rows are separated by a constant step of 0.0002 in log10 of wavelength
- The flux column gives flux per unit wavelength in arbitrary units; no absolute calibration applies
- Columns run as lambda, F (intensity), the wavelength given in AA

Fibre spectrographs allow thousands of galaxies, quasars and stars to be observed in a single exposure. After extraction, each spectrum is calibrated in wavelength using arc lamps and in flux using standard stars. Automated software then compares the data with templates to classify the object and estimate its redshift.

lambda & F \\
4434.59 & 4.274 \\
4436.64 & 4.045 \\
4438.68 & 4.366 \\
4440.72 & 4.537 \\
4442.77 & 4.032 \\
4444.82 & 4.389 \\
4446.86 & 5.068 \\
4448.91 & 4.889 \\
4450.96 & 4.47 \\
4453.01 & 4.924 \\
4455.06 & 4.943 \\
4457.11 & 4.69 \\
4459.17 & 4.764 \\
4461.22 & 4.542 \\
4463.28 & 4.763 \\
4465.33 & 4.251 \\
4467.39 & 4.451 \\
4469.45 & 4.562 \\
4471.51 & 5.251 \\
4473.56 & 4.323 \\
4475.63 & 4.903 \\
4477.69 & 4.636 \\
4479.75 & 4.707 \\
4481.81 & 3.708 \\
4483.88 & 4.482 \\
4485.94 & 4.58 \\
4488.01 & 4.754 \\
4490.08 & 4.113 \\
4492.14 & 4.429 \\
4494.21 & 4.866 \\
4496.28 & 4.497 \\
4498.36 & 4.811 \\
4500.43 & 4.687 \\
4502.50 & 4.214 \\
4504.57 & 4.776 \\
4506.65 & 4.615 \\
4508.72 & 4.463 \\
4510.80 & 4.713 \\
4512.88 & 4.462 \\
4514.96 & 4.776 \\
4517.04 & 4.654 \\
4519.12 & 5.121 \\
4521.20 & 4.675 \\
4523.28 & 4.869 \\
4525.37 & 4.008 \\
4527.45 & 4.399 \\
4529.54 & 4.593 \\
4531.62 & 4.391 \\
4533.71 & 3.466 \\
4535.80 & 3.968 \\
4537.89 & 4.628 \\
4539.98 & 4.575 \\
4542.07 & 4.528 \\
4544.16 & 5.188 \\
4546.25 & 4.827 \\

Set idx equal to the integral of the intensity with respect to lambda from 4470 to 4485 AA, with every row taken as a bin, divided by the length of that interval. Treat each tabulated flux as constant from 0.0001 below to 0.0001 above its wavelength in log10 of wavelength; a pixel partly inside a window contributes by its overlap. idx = 4.57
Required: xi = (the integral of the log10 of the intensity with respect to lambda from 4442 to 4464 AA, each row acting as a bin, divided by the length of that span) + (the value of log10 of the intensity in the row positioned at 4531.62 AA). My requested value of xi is 1.31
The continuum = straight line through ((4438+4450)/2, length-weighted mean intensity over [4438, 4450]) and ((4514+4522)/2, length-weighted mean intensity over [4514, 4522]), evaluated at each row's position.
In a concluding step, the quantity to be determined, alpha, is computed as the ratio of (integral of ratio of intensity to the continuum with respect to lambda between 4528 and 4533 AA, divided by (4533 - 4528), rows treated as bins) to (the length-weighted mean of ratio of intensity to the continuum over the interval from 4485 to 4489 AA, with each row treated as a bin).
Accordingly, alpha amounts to 0.92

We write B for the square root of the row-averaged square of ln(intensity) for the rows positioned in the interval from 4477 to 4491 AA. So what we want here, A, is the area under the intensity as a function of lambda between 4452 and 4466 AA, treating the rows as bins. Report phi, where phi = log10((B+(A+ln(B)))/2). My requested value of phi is 1.53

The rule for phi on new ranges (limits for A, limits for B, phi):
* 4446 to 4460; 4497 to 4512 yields 1.54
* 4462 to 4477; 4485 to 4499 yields 1.55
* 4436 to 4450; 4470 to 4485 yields 1.51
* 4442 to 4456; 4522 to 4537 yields 1.53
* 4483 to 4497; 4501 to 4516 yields 1.51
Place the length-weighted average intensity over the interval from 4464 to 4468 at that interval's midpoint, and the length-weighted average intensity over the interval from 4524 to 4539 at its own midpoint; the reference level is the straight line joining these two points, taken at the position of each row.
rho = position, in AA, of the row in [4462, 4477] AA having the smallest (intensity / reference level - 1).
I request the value 4465.33 AA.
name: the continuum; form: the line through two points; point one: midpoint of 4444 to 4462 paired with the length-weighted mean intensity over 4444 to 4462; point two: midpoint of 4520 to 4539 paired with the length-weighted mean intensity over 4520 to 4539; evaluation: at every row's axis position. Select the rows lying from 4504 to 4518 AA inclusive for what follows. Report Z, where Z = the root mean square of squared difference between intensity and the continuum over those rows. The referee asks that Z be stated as 0.07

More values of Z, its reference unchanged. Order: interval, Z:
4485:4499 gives 0.09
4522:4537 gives 0.30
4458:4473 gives 0.15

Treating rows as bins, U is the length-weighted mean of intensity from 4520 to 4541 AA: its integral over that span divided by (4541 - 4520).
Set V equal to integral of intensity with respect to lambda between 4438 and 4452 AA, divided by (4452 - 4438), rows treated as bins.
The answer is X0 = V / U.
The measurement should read 1.04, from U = 4.36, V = 4.54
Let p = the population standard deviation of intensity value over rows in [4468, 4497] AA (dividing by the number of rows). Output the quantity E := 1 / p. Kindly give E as 2.8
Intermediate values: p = 0.355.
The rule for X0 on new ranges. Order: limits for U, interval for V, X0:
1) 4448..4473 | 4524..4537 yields 0.88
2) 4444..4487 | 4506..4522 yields 1.01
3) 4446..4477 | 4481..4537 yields 0.95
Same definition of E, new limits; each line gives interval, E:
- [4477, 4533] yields 3.5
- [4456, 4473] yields 3.6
